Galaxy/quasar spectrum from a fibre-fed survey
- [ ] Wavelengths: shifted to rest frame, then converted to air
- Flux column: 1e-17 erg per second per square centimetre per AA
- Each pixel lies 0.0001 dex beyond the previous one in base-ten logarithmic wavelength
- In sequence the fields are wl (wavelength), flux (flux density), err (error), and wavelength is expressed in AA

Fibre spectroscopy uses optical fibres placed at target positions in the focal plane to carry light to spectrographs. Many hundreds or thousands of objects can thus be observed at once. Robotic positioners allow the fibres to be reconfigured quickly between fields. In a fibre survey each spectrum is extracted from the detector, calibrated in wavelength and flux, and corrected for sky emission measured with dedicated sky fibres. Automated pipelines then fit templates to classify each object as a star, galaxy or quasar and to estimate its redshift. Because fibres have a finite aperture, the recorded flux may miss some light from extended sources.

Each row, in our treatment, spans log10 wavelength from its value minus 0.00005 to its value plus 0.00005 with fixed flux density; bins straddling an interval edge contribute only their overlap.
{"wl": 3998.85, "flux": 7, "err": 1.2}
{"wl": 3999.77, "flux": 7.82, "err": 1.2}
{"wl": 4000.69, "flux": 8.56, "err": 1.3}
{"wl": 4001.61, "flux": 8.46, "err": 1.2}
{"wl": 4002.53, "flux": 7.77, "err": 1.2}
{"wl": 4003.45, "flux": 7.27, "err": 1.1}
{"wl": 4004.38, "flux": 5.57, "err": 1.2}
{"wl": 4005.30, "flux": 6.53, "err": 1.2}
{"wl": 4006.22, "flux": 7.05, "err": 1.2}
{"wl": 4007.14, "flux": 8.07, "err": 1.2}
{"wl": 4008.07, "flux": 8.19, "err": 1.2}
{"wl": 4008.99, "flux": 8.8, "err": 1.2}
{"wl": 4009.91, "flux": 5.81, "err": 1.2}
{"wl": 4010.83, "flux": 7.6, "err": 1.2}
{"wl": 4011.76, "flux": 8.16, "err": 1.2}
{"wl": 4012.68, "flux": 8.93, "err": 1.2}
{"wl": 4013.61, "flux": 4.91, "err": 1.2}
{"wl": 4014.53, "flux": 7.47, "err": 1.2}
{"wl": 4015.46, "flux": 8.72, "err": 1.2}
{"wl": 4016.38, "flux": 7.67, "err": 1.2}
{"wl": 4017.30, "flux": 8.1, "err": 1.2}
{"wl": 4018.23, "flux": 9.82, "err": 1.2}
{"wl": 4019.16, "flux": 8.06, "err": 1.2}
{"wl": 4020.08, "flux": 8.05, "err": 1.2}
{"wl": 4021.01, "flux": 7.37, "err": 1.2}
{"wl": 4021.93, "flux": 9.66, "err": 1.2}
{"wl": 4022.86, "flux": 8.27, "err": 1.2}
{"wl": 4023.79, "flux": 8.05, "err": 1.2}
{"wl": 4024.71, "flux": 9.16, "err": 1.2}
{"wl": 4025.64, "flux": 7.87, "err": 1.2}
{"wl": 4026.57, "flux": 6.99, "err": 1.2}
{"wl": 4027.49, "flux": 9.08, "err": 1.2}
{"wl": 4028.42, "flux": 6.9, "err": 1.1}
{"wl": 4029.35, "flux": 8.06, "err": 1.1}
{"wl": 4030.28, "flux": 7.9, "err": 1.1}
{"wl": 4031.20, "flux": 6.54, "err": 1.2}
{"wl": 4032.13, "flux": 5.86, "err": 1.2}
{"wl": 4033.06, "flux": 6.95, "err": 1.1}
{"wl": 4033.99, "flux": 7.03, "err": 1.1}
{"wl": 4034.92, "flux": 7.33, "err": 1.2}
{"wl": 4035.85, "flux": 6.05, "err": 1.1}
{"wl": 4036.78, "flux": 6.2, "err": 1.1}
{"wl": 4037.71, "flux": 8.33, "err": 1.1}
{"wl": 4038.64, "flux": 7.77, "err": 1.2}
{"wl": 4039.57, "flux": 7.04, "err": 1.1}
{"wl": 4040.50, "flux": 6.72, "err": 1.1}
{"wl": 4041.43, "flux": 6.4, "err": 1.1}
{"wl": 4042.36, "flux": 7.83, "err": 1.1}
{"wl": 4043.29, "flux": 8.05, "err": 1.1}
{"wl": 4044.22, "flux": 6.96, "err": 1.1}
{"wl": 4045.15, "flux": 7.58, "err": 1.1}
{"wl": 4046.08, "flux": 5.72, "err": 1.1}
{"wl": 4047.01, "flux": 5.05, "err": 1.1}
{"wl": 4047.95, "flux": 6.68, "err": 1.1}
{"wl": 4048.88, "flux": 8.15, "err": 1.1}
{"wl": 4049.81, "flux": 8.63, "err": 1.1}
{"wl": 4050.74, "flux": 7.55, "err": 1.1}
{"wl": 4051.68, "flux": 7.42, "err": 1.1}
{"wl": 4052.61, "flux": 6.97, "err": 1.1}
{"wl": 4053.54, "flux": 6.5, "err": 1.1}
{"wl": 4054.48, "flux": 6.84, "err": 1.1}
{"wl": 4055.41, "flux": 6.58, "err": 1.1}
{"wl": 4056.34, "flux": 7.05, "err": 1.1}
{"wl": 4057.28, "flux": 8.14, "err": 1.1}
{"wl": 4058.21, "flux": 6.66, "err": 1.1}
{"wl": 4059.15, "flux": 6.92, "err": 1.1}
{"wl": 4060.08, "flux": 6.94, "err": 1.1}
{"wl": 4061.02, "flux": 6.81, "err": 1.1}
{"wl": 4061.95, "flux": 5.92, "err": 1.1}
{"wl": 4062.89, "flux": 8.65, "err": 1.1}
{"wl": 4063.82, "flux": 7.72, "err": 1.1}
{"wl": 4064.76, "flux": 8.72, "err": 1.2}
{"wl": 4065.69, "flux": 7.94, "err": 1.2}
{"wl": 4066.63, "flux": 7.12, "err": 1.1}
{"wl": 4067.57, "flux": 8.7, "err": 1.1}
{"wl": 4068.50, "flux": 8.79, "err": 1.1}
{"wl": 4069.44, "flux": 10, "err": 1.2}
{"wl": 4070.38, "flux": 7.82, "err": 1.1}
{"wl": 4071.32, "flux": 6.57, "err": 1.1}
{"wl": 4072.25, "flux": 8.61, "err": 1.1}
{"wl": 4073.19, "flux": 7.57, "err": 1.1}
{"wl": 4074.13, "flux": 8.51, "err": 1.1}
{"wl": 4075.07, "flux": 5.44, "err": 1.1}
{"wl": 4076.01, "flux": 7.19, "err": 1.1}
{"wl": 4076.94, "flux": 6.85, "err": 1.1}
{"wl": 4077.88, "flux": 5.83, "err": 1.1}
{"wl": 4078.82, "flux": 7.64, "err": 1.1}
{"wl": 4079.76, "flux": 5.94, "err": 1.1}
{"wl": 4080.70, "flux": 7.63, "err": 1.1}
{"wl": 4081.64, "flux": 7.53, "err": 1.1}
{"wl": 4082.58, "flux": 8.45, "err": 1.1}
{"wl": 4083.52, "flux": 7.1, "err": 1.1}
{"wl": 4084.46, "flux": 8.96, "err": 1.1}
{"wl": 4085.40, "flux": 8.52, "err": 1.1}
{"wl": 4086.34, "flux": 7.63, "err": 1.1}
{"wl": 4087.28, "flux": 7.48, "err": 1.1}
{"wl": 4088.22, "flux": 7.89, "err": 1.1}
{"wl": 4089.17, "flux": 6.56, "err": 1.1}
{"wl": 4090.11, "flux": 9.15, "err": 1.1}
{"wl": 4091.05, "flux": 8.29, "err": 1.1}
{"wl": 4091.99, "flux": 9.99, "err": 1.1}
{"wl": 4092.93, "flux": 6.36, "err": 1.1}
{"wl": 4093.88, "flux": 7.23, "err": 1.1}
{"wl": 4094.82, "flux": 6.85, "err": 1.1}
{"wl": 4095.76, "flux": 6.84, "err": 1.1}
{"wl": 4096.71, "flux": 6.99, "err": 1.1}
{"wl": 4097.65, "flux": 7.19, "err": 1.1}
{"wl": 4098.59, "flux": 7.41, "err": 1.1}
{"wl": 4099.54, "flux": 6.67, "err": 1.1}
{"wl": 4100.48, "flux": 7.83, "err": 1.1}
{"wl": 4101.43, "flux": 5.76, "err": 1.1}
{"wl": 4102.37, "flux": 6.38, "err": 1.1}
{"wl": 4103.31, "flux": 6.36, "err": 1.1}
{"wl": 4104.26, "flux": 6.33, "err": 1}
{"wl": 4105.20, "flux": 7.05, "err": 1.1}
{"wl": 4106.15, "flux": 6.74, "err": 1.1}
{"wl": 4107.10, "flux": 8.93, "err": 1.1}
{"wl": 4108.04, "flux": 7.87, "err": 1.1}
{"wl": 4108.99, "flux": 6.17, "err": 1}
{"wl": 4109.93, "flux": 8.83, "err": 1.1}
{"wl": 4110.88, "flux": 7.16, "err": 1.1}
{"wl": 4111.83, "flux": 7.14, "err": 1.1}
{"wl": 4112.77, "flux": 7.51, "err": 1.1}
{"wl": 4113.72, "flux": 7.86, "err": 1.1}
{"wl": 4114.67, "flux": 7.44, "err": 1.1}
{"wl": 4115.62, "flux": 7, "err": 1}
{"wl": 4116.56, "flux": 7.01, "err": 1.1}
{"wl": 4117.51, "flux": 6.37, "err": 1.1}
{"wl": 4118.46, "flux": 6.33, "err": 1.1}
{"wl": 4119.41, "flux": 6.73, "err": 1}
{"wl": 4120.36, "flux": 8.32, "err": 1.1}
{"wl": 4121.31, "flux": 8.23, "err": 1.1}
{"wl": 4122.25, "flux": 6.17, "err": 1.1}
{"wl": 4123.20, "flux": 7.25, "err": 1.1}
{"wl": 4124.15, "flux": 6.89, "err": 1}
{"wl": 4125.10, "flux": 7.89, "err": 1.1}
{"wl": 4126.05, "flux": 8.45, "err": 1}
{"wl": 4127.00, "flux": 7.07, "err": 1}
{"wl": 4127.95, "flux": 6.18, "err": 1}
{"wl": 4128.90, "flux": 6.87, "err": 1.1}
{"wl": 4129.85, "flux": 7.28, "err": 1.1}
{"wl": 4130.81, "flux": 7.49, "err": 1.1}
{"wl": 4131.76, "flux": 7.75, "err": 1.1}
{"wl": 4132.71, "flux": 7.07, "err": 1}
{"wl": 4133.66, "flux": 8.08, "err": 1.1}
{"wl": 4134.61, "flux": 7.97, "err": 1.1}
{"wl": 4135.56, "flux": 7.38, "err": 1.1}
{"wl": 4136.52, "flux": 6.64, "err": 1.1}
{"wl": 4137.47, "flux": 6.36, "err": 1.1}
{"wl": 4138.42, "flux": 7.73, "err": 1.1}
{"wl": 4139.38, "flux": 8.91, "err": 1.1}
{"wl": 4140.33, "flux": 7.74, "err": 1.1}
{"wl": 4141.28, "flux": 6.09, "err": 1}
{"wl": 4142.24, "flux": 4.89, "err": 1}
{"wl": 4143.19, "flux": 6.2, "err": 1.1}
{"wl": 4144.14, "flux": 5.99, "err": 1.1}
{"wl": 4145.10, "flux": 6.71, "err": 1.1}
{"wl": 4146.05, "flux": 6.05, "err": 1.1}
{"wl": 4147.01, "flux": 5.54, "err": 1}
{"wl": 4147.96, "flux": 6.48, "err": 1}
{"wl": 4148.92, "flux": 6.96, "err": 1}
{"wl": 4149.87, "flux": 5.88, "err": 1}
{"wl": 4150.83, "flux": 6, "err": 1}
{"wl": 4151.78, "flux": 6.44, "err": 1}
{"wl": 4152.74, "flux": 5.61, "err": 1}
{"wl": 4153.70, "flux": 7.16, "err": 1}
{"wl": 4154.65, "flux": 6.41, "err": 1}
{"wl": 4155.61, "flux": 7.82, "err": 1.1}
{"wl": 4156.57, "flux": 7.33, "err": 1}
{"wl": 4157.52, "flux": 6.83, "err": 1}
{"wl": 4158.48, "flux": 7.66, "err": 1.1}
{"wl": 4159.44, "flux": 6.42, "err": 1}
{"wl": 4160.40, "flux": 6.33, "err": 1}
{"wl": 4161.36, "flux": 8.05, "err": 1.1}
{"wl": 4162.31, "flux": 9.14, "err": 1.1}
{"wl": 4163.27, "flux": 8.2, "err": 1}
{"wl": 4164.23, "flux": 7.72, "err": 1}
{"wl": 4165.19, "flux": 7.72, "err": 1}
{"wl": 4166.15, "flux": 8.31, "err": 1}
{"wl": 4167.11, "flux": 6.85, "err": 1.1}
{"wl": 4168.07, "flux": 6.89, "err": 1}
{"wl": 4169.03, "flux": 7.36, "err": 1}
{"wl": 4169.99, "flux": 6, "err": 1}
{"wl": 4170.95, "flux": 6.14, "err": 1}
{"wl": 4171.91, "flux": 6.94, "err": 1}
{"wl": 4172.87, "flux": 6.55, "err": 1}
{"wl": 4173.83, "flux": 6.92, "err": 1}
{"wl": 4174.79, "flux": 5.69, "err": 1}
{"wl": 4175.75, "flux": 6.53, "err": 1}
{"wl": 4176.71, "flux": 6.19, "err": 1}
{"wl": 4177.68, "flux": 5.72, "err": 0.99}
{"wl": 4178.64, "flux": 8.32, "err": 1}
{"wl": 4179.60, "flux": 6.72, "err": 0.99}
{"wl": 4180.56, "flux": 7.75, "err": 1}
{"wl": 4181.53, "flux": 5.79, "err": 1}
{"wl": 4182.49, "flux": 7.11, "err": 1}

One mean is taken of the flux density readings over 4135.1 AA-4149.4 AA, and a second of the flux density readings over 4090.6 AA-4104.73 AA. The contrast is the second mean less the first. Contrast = 0.5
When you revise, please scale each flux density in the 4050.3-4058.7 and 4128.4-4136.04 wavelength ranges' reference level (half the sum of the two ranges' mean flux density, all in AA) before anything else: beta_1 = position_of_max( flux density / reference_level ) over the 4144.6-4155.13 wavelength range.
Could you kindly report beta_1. 4153.70 AA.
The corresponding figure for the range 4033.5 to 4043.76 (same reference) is 4037.71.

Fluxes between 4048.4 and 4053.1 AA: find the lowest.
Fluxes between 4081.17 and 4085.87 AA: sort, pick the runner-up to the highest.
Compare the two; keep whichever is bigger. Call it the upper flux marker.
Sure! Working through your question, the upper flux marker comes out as 8.5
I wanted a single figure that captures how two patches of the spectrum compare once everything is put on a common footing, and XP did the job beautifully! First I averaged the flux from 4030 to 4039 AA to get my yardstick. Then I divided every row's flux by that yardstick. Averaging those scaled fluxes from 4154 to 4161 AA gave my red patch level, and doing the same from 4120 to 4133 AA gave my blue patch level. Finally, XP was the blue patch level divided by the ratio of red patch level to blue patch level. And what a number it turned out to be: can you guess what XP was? 1.11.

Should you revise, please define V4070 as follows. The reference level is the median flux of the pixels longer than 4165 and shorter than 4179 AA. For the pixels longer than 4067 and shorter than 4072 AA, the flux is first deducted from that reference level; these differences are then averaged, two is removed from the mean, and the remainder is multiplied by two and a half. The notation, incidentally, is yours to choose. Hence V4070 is -9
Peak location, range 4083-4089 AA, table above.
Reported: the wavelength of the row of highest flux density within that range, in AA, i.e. 4084.46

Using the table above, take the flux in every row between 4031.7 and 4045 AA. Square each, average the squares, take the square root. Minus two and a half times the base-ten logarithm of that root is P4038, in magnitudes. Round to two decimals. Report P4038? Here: -2.12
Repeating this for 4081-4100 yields -2.22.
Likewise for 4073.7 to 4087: -2.18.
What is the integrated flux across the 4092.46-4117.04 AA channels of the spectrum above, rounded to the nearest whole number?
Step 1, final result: 175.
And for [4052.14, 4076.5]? 182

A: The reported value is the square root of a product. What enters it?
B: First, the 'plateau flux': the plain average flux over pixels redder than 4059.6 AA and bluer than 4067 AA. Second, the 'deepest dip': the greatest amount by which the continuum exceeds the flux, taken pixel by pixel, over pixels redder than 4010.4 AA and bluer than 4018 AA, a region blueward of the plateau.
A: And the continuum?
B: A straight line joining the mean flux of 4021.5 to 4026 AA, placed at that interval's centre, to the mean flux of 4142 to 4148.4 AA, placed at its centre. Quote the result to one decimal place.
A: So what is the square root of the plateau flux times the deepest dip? 5.4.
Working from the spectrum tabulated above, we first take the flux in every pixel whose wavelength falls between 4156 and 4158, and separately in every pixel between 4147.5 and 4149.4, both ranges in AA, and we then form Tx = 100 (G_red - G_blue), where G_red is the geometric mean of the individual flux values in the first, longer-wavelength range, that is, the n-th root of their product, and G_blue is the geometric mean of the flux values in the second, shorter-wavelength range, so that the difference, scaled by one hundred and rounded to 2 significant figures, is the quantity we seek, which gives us 36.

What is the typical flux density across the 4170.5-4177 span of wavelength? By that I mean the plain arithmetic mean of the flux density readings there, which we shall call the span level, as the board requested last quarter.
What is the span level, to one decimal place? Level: 6.4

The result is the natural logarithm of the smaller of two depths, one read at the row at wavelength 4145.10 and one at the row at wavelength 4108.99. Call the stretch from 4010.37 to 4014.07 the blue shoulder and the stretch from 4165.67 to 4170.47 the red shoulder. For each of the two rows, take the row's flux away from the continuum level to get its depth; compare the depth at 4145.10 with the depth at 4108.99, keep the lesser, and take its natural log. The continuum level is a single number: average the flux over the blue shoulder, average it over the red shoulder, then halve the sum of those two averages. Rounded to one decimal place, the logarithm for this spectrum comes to -0.6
